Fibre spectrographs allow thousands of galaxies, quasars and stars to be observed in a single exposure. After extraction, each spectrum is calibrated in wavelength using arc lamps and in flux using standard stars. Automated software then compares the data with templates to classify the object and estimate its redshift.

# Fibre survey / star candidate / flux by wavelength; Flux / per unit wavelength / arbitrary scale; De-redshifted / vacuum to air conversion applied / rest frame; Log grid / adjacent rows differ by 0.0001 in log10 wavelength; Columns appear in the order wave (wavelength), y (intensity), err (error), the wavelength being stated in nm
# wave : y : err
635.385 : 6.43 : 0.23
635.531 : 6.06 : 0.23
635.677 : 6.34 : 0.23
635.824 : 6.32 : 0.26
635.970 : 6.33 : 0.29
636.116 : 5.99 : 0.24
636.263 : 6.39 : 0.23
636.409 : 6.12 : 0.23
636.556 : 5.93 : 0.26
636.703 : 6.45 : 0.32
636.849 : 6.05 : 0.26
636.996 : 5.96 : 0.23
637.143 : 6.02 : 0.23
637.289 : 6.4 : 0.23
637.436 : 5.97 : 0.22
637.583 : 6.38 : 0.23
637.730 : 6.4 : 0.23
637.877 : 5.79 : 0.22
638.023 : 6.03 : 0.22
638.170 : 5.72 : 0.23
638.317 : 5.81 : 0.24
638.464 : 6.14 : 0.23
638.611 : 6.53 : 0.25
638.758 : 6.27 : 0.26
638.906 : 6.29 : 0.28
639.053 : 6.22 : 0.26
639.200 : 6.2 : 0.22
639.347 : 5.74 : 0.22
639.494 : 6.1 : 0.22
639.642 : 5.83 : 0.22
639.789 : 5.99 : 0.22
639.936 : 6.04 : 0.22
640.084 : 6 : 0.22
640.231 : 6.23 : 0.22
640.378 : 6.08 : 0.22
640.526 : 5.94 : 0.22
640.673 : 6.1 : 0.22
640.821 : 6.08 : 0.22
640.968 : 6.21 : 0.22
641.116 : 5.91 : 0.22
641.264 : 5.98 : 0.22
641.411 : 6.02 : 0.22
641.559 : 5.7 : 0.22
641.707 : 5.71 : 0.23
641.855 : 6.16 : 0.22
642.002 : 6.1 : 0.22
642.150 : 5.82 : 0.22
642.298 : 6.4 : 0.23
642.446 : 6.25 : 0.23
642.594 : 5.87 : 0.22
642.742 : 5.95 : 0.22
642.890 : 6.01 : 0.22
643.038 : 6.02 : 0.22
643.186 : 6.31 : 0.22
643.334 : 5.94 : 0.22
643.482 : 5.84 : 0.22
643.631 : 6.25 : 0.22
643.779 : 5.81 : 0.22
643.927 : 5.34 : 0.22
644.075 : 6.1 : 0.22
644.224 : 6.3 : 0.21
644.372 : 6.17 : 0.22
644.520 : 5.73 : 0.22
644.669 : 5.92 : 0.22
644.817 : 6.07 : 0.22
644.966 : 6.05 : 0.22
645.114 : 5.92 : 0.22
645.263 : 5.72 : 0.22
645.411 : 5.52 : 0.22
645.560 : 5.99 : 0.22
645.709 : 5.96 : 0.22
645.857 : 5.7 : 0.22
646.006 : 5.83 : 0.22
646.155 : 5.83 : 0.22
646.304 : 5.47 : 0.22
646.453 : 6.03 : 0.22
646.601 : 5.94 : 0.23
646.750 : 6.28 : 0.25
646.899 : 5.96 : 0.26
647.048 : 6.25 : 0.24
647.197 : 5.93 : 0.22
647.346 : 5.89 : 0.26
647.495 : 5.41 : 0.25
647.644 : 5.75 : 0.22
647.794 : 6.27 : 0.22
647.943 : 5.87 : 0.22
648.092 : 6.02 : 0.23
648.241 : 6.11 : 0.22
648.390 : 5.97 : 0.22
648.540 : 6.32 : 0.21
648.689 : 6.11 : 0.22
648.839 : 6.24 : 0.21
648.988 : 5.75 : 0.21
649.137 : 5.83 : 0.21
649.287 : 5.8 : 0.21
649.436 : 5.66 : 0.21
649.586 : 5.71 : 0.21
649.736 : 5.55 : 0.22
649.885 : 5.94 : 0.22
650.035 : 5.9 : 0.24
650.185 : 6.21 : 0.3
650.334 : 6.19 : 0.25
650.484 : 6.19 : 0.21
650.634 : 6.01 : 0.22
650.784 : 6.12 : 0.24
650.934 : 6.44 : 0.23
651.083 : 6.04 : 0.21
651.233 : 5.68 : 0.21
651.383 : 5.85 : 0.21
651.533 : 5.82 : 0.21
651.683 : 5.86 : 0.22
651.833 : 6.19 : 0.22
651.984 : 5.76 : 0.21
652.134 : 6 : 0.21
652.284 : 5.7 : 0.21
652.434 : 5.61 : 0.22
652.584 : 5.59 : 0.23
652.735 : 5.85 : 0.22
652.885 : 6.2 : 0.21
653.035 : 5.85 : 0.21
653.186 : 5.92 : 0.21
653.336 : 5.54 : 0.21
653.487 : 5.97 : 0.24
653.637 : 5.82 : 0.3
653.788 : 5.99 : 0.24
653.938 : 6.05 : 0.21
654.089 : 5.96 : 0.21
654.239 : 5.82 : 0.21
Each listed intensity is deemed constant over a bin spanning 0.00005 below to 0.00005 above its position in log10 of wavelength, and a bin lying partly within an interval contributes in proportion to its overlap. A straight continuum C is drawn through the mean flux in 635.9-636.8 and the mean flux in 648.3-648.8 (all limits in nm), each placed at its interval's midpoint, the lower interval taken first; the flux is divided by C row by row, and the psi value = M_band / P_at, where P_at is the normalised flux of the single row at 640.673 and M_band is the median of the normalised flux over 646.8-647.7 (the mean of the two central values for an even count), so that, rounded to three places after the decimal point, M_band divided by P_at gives 0.975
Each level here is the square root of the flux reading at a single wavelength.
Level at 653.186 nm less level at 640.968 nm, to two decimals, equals -0.06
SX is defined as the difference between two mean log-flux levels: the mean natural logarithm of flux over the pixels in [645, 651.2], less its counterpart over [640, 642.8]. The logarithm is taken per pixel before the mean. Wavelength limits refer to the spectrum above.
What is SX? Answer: -0.01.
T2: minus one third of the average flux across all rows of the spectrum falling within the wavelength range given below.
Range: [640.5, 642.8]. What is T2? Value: -2.00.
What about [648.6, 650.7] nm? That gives -1.98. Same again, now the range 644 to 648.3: -1.98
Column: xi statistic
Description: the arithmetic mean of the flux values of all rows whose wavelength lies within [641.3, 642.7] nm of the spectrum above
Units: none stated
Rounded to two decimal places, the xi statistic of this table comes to 6.00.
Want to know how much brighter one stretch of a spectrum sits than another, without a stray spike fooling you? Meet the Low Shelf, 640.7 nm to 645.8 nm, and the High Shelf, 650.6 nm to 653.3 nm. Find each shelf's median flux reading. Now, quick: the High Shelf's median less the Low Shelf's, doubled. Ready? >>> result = -0.26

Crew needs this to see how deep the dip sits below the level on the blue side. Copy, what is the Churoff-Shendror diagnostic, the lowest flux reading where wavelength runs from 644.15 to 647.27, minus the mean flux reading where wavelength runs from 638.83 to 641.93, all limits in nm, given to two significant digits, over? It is -0.56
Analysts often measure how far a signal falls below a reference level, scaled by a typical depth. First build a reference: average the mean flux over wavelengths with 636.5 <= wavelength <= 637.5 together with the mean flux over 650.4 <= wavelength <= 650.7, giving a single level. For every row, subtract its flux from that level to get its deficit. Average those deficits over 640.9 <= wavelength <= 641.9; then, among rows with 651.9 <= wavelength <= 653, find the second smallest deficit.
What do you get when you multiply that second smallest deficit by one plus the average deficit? 0.12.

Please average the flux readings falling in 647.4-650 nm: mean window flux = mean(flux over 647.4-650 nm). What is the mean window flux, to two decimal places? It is 5.90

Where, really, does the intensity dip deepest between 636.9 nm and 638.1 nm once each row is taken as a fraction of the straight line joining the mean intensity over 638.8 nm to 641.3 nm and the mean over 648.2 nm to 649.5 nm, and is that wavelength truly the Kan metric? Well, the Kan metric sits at 637.877 nm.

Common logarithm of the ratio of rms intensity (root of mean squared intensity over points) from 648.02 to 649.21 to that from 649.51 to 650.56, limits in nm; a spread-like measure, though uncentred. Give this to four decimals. 0.0062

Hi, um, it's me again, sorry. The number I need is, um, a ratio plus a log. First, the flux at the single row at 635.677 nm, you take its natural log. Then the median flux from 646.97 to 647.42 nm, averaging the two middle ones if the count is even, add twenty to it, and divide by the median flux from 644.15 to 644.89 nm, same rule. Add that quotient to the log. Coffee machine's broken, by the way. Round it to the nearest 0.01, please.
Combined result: 6.12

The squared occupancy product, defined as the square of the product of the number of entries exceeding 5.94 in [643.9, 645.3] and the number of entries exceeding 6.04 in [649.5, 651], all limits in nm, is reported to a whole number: 625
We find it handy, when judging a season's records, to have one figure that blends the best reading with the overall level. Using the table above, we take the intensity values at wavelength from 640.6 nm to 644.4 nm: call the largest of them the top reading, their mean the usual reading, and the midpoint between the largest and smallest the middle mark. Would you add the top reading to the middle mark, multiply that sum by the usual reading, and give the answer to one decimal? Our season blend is 73.8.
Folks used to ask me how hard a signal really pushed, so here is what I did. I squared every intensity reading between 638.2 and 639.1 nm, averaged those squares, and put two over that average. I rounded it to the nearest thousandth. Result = 0.052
